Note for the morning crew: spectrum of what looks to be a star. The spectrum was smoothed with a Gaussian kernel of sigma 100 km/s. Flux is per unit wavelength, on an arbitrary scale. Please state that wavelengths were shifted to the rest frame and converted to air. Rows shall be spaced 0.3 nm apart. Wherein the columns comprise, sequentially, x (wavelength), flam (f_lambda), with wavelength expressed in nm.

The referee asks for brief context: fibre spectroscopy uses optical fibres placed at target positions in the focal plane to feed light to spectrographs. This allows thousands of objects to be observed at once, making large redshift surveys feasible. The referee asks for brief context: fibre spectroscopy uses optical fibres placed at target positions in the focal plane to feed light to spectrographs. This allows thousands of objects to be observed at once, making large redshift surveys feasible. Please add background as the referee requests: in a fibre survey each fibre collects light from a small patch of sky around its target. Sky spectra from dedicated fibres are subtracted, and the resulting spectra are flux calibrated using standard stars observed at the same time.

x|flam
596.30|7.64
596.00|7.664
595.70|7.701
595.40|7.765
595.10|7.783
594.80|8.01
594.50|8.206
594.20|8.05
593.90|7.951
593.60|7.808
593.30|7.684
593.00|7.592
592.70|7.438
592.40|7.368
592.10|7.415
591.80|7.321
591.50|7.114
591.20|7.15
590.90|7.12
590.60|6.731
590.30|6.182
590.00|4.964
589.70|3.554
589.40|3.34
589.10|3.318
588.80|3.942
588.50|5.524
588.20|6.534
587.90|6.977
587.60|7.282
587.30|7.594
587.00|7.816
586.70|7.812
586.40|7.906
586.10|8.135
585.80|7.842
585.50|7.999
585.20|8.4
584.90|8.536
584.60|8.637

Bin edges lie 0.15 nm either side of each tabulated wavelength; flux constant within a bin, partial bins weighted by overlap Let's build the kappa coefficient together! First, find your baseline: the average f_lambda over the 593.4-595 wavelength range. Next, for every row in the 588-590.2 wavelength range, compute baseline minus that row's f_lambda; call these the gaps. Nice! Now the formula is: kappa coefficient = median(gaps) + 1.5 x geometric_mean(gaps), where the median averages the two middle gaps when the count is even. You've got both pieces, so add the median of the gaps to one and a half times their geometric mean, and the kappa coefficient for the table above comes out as 9.0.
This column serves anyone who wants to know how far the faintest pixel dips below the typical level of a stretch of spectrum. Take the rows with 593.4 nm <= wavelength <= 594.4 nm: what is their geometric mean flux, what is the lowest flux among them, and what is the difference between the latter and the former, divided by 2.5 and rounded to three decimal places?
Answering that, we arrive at -0.051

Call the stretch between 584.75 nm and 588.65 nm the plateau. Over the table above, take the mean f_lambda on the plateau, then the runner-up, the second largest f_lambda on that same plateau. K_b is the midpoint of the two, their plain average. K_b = 8.0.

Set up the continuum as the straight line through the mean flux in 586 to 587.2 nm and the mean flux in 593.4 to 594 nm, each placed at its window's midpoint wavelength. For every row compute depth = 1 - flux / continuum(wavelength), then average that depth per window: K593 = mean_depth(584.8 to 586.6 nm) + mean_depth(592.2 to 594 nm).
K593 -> 0.0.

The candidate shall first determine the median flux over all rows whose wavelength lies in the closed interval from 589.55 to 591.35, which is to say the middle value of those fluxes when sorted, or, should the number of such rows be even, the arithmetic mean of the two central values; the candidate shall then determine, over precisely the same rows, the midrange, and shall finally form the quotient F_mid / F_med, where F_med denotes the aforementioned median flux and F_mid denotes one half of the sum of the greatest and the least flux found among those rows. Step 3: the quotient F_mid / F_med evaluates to 0.83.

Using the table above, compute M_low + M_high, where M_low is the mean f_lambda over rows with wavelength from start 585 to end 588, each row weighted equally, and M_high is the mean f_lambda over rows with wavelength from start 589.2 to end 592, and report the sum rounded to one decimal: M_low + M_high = 13.7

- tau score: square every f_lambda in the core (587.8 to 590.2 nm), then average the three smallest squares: 12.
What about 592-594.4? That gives 55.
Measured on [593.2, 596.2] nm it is 59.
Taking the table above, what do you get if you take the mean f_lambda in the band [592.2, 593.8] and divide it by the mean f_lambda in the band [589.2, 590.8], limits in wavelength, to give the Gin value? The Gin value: 1.5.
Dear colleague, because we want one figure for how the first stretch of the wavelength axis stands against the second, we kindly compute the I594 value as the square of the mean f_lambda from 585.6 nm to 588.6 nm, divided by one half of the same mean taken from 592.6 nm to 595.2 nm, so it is 14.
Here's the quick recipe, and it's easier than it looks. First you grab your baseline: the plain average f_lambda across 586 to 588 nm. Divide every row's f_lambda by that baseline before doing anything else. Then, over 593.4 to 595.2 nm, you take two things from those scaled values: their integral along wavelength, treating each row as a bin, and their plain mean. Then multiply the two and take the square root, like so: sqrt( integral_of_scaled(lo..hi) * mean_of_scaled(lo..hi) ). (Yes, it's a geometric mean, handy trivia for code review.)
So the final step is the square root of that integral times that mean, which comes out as 1.40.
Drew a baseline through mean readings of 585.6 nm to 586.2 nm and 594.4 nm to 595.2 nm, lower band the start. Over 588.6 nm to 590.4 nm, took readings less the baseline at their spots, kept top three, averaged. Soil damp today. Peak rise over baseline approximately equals -3.0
